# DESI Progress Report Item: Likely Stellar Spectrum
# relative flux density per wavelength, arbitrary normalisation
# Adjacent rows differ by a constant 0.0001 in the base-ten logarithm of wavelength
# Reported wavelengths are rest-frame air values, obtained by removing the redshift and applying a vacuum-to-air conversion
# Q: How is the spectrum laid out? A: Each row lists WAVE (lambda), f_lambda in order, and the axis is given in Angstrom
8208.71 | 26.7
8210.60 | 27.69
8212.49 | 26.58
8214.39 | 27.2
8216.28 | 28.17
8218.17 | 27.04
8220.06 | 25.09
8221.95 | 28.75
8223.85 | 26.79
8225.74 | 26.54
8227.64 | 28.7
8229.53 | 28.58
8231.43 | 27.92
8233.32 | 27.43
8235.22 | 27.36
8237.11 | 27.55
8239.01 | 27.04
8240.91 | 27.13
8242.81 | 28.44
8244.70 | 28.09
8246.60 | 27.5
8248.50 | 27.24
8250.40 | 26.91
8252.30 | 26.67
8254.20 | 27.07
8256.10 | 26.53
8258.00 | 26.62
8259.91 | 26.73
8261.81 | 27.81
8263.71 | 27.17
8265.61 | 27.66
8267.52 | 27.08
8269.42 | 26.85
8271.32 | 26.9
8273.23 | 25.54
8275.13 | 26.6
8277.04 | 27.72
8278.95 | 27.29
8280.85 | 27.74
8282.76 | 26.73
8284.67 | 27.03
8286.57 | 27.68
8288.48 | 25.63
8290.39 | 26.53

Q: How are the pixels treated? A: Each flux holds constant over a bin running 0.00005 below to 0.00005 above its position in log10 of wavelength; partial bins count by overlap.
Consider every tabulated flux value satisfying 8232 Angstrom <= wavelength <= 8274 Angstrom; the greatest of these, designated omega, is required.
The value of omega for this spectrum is 28.44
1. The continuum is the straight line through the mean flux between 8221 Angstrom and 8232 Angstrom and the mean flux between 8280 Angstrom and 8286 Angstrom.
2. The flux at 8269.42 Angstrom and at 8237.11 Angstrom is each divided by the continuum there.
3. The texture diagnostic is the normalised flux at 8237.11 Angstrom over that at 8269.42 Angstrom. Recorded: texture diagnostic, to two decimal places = 1.01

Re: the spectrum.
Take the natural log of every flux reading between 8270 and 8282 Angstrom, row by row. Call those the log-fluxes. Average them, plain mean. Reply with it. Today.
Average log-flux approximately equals 3.29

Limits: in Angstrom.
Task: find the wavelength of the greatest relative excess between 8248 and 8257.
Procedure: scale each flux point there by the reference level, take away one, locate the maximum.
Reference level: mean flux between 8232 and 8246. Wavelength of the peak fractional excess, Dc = 8248.50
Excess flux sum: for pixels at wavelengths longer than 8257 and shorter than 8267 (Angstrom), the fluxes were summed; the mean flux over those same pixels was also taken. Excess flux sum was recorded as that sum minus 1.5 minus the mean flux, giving 107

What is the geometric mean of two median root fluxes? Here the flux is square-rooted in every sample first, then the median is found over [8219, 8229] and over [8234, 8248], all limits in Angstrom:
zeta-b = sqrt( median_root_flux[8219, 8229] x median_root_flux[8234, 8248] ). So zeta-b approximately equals 5.21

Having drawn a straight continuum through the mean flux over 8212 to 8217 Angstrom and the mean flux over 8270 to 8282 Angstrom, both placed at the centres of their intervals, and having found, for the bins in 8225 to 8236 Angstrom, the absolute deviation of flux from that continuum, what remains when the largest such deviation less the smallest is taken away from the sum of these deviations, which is 3.3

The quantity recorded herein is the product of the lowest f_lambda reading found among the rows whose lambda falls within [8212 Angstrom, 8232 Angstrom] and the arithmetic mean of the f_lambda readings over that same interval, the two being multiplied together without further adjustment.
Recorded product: 687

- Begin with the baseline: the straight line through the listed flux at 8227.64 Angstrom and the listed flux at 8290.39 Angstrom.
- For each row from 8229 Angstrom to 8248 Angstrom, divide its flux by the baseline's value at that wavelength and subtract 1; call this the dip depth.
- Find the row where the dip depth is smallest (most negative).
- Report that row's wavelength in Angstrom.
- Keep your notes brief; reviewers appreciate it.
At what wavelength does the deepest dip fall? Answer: 8239.01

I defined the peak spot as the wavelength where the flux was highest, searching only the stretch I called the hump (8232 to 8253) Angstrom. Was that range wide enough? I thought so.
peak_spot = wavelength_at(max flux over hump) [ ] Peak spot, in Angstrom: 8242.81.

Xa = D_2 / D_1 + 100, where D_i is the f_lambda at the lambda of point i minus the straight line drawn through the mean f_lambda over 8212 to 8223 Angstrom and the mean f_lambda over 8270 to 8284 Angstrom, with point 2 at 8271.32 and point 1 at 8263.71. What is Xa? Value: 100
